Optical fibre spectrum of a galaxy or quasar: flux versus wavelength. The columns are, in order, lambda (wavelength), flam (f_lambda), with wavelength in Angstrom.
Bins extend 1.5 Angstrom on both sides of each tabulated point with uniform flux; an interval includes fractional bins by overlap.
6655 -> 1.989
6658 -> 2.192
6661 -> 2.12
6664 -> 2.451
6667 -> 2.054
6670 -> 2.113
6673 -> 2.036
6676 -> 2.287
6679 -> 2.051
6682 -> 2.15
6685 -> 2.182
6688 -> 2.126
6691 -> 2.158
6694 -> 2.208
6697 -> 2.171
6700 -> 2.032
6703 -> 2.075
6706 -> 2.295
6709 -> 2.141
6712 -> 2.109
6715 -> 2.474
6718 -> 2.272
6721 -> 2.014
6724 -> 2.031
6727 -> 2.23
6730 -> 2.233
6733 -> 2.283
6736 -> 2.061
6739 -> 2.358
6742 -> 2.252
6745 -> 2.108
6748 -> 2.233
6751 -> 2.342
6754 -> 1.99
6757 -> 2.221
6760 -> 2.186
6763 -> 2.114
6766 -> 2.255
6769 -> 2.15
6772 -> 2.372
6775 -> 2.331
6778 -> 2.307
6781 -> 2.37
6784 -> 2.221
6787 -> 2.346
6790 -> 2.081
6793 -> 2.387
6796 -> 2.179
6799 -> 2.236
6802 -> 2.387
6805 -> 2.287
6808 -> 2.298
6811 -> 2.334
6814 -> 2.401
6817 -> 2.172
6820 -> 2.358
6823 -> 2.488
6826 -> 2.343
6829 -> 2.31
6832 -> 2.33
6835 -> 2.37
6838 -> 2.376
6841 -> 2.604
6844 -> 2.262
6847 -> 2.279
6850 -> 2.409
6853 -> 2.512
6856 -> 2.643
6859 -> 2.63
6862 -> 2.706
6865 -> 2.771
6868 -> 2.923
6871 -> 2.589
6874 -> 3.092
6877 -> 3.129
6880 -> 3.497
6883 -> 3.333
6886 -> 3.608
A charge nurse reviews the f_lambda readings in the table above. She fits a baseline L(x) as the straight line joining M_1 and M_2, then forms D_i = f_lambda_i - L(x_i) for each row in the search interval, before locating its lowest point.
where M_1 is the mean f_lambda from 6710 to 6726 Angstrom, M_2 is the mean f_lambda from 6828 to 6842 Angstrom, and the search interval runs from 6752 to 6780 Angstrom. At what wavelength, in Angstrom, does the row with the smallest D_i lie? 6754 Angstrom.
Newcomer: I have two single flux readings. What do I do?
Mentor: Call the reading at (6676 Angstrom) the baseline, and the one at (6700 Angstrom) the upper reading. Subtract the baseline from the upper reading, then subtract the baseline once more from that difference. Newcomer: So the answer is -2.54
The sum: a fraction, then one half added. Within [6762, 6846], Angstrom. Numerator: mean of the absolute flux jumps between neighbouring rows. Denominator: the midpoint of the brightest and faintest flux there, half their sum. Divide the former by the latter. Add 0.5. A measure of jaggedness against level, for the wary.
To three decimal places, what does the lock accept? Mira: 0.554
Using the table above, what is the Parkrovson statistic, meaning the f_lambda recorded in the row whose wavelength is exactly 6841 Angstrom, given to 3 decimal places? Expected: 2.604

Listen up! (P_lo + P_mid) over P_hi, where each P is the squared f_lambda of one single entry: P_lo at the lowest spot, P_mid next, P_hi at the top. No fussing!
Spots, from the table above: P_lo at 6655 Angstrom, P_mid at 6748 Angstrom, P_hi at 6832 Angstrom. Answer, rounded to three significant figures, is 1.65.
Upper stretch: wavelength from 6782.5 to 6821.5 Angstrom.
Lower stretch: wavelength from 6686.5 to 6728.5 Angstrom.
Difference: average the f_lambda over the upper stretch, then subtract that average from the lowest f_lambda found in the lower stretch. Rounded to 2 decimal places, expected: -0.27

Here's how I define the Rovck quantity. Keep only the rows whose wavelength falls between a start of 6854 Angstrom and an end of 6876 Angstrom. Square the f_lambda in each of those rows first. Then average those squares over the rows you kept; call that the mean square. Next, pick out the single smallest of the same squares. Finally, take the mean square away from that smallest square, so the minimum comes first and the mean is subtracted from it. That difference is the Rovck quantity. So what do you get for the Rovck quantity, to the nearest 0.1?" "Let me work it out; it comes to -1.0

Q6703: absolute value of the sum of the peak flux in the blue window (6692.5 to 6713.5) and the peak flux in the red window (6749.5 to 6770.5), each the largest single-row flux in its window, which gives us 4.6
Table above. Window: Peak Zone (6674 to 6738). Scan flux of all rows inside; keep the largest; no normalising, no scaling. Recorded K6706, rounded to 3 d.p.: 2.474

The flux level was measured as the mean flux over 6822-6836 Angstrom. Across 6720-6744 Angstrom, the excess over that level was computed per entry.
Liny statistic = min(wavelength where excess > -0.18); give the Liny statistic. 6727 Angstrom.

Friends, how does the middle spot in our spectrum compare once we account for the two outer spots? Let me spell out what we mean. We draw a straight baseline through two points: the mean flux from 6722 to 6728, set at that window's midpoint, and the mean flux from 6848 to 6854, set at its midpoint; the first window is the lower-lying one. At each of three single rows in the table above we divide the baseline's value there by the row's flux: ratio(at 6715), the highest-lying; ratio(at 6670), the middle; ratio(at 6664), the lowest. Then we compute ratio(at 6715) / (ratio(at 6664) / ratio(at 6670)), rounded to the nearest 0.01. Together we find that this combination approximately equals 0.99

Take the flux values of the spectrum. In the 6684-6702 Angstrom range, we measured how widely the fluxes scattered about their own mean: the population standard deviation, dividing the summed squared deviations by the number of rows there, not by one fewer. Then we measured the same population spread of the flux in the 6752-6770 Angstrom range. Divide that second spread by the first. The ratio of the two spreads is 1.5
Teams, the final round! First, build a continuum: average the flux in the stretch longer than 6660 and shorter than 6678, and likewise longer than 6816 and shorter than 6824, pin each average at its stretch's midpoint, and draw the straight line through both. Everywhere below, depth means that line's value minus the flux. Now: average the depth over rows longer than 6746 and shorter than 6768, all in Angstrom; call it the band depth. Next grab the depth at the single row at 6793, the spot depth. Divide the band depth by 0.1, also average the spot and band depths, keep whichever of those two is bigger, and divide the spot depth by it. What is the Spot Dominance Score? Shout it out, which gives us -0.1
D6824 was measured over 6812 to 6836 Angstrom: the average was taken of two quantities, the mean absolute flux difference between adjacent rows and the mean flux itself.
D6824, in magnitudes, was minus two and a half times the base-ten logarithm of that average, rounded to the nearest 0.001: -0.224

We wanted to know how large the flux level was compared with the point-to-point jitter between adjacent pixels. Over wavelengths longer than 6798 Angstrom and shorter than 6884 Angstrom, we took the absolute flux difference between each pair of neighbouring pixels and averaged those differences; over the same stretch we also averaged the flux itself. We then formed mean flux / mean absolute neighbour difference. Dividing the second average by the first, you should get 18.7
